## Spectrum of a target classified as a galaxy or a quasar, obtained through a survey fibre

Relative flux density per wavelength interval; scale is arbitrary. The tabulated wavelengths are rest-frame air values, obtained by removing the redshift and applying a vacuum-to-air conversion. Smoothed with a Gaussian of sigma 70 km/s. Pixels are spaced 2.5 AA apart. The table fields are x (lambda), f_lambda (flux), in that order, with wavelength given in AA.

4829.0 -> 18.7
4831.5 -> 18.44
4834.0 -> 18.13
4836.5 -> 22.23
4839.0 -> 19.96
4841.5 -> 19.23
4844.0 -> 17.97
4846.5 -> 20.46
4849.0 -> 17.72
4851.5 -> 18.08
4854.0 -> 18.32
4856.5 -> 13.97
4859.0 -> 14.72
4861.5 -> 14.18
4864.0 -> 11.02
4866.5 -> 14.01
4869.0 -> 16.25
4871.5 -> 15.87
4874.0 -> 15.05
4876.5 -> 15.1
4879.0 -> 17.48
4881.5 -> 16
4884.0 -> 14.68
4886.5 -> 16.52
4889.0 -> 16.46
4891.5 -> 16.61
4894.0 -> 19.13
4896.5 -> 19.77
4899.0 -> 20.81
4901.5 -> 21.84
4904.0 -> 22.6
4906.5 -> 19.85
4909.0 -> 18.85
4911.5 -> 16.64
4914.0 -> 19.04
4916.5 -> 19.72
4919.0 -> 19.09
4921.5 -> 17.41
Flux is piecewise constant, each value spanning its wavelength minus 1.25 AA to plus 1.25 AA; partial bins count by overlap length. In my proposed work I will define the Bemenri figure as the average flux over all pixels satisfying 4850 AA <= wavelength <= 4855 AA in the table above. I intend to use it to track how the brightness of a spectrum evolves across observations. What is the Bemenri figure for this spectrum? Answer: 18.2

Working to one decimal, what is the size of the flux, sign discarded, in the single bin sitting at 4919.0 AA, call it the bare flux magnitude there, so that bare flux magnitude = 19.1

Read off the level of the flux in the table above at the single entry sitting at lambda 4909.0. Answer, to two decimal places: 18.85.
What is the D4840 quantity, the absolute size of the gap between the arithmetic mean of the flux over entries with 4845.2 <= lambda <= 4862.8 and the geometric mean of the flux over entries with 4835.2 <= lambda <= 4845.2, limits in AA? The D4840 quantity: 3.0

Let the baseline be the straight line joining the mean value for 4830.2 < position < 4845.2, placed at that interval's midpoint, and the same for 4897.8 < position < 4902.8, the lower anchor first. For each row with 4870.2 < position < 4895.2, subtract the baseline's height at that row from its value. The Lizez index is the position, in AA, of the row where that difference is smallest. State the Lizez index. 4884.0 AA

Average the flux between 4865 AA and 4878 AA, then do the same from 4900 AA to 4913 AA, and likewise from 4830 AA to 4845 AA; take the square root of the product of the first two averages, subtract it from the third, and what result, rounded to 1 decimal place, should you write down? 1.9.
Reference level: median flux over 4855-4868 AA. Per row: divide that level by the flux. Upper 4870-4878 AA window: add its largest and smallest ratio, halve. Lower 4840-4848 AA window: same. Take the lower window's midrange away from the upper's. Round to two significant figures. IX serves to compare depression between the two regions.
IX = 0.17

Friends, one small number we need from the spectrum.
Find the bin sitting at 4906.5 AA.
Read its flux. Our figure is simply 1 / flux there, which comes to 0.050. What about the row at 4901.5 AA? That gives 0.046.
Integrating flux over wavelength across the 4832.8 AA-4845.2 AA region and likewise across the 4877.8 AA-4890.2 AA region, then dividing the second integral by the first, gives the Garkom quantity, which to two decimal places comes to 0.83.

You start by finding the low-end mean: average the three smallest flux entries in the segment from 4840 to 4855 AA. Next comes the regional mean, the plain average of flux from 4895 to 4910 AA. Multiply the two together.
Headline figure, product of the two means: 370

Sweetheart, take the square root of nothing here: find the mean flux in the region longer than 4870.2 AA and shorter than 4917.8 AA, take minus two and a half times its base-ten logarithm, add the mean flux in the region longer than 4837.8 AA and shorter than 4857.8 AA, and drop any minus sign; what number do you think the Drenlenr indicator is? 15.1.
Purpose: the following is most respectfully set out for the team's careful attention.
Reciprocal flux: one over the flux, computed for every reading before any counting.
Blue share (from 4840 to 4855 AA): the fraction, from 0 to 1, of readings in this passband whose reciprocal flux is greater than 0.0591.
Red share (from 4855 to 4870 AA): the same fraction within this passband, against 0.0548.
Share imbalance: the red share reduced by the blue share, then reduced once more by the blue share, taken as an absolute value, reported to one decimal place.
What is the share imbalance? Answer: 1.0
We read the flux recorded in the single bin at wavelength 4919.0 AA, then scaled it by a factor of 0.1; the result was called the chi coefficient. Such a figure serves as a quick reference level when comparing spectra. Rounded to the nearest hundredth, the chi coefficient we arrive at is 1.91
